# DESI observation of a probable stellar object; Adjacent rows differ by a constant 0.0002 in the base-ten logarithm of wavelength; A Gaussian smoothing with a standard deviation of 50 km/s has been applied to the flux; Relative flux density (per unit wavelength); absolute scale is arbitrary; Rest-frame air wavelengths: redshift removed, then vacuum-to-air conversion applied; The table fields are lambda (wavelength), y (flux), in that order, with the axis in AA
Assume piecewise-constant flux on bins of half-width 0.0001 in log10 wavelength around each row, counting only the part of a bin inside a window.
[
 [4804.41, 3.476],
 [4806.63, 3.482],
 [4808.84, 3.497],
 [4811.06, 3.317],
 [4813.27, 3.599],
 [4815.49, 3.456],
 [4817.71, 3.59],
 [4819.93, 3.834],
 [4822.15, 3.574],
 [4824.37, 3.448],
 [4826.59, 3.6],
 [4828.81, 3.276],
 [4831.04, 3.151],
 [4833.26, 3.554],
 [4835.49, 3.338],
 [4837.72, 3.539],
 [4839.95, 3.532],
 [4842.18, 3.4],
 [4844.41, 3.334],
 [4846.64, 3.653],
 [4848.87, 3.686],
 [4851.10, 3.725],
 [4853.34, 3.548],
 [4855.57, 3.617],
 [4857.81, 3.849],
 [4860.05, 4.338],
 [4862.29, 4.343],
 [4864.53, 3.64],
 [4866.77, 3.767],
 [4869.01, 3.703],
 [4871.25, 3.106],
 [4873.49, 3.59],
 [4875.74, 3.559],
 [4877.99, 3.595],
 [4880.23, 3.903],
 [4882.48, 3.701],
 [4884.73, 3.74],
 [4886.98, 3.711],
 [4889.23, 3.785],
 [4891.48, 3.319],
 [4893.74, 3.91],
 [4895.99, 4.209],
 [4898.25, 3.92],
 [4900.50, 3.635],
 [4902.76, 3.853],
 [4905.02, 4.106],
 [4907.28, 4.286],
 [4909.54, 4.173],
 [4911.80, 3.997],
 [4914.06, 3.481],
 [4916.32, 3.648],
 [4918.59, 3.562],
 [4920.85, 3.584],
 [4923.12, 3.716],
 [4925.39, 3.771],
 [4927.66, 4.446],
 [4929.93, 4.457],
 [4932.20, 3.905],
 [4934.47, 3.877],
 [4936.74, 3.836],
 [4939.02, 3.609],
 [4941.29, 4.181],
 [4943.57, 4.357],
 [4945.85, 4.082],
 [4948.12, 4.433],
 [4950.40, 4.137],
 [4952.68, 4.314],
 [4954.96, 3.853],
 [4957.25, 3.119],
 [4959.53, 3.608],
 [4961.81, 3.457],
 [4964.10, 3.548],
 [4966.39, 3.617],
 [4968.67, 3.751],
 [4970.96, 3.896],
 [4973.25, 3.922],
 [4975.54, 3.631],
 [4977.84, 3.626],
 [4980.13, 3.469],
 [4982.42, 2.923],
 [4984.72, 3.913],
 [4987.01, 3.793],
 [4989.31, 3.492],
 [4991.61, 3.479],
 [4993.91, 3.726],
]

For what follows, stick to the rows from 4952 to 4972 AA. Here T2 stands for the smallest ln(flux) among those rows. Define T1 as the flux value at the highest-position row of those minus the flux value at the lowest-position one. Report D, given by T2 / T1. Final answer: -3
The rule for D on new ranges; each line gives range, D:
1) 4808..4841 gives 33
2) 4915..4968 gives -37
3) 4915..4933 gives 5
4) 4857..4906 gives 4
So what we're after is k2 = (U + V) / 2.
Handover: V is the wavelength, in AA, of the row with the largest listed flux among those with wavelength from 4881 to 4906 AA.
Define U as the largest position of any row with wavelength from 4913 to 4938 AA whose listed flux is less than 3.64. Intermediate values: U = 4920.85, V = 4895.99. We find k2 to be 4908.4 AA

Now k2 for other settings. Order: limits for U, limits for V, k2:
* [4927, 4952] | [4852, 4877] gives 4900.7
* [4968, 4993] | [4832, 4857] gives 4921.4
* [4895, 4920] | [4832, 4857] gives 4884.8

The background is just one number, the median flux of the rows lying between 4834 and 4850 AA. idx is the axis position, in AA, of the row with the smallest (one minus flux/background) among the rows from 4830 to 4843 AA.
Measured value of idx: 4833.26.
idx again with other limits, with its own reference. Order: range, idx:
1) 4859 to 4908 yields 4862.29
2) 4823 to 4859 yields 4857.81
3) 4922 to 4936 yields 4929.93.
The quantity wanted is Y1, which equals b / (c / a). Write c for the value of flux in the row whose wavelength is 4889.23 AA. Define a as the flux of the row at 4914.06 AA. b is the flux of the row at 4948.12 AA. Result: 4.1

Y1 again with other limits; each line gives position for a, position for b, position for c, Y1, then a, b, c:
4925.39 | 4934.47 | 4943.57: 3.4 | 3.771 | 3.877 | 4.357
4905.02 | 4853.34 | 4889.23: 3.8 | 4.106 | 3.548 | 3.785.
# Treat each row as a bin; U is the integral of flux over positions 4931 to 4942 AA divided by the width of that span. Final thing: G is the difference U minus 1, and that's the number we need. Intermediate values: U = 3.9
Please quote 2.9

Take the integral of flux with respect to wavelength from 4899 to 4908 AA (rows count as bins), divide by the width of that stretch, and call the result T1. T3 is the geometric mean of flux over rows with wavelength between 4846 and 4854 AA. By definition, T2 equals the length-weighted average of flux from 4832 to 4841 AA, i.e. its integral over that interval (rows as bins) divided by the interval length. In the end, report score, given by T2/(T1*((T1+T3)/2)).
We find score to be 0.23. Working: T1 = 3.95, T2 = 3.5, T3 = 3.65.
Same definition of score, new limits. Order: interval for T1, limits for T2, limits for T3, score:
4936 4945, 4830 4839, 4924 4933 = 0.21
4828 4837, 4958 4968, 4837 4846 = 0.31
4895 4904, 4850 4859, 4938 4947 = 0.24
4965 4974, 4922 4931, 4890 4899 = 0.28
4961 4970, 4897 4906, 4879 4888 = 0.29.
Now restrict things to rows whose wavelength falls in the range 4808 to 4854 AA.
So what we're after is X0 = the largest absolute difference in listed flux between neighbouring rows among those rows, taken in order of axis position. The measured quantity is 0.40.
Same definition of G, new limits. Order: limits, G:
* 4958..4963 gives 2.5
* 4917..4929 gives 2.8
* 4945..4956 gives 3.2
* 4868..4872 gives 2.4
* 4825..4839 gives 2.4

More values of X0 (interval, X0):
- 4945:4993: 0.99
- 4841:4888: 0.70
